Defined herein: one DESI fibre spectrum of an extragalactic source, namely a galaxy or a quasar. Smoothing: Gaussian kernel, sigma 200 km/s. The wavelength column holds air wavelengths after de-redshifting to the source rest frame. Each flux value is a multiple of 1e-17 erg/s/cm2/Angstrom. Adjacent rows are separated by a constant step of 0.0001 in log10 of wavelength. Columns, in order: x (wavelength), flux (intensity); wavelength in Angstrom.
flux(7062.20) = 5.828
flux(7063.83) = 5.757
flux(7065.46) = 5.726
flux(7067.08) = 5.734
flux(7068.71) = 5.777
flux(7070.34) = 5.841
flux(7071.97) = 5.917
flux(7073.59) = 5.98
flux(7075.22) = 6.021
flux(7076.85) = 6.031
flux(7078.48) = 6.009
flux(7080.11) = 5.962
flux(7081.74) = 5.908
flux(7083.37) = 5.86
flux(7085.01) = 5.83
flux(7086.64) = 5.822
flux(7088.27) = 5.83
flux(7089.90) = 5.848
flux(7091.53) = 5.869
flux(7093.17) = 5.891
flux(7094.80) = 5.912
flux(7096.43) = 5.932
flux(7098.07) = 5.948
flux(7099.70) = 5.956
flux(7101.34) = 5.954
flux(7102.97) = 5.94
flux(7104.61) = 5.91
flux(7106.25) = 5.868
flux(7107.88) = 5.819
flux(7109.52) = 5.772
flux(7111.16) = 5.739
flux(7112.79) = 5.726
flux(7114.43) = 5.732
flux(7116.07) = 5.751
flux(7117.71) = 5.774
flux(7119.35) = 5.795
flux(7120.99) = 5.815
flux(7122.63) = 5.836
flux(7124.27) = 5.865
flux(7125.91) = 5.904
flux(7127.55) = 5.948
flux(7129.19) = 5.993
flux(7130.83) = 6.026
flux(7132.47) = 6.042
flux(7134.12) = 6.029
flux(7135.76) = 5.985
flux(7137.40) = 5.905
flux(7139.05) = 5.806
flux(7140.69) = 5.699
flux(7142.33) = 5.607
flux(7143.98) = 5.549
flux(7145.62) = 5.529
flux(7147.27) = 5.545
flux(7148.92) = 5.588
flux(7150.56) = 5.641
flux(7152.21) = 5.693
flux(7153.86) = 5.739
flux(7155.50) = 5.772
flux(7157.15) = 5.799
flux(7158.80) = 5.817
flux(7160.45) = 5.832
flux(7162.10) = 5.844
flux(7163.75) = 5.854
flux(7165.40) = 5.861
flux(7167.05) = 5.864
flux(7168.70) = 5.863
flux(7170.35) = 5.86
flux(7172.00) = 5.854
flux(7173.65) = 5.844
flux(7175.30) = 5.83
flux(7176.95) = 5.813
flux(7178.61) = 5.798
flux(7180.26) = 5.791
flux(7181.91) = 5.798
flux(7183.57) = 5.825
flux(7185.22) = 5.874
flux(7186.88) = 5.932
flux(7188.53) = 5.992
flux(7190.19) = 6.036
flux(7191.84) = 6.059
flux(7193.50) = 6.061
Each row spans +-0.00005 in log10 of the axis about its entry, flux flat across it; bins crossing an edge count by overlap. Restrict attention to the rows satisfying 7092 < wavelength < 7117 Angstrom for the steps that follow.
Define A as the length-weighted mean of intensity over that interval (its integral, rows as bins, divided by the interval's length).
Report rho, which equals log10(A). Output 0.768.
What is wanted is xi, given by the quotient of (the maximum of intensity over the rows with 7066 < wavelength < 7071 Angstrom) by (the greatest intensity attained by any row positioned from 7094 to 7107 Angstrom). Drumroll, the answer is 0.98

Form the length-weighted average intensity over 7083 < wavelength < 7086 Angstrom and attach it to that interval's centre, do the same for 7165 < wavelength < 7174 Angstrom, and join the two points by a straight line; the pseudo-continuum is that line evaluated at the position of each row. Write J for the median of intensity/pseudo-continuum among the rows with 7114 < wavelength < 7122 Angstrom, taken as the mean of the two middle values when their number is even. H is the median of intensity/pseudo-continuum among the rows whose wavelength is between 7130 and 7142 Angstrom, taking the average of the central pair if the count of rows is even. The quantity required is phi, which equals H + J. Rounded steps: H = 1.02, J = 0.99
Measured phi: 2.01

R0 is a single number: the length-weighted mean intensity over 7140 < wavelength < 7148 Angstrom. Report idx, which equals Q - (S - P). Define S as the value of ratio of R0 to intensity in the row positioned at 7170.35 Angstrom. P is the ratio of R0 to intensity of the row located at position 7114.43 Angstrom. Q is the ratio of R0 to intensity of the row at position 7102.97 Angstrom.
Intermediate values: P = 0.974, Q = 0.940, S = 0.953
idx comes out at 0.961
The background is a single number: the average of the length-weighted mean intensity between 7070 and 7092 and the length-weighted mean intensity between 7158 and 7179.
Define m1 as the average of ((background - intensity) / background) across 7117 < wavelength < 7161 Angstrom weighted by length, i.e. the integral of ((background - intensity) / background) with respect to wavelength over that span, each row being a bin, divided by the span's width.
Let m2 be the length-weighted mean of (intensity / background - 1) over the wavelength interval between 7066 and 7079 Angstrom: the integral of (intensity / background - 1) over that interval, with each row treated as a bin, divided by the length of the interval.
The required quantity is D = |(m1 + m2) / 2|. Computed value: 0.009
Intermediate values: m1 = 0.014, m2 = 0.005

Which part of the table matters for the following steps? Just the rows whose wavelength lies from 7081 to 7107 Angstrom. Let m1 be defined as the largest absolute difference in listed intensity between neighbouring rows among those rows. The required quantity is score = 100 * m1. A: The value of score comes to 4.8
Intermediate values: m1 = 0.0480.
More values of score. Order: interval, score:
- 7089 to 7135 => 4.9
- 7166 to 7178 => 1.7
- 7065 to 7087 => 7.6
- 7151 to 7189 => 6.0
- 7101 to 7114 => 4.9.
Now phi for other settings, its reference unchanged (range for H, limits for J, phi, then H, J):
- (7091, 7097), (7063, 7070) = 2.00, 1.01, 0.99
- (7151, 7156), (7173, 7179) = 1.97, 0.98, 0.99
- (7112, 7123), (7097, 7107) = 2.01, 0.99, 1.02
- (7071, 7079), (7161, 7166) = 2.03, 1.03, 1.00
